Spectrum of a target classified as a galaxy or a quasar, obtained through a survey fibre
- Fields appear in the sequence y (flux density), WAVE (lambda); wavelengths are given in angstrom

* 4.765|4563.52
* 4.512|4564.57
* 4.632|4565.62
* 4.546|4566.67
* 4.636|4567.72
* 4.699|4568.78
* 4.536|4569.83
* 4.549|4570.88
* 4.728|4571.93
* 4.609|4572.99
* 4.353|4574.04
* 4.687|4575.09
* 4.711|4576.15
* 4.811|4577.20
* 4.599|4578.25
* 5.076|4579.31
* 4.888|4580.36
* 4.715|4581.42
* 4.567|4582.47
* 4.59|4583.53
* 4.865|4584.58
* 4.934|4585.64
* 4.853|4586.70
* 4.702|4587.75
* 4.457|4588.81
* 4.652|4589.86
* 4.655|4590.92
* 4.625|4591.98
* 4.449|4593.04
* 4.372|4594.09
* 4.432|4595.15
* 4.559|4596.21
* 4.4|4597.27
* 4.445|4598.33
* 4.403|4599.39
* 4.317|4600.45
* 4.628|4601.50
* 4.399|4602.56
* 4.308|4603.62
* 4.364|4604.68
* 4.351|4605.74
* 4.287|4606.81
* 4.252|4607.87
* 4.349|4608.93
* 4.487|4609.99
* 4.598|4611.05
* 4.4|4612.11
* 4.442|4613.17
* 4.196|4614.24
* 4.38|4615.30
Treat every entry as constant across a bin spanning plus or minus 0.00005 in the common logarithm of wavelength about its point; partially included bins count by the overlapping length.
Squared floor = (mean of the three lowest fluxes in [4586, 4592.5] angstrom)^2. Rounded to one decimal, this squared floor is 21.0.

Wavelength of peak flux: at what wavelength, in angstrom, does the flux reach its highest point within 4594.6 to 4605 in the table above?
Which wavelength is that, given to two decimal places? 4601.50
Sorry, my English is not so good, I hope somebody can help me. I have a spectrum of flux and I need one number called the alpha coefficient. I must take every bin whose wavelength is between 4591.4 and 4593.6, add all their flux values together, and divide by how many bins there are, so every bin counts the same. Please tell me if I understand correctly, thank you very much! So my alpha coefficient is 4.54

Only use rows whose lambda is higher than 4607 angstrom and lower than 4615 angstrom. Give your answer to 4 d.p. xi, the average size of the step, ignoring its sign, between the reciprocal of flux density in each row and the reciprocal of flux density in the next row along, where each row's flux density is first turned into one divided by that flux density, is 0.0071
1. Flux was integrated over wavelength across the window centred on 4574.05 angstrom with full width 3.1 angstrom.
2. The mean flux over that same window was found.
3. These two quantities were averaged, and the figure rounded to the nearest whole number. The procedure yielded 9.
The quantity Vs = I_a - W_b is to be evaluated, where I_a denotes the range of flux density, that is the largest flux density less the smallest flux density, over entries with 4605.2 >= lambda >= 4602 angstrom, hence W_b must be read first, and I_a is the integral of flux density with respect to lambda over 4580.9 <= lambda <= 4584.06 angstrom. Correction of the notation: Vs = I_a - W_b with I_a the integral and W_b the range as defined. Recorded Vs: 14.5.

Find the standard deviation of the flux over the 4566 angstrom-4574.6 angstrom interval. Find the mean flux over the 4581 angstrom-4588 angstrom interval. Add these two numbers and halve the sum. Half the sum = 2.43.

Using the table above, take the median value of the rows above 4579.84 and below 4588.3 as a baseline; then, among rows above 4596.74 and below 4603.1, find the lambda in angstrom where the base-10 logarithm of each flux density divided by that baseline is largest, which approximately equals 4601.50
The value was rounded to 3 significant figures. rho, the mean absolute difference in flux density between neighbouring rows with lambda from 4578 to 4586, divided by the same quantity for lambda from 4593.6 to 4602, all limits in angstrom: 1.63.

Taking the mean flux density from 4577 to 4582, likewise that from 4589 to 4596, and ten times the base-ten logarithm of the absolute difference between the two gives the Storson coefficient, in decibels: -5.4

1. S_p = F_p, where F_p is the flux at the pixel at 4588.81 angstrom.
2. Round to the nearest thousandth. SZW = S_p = 4.457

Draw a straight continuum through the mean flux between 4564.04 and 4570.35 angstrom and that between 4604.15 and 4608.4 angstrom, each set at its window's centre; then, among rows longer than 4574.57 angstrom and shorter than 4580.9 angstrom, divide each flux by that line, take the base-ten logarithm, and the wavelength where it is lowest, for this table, 4578.25 angstrom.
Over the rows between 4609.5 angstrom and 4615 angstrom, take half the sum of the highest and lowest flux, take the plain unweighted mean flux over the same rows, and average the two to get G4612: 4.41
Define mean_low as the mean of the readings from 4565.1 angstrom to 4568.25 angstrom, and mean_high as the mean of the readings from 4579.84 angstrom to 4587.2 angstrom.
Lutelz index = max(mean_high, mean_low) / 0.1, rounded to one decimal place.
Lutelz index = 47.7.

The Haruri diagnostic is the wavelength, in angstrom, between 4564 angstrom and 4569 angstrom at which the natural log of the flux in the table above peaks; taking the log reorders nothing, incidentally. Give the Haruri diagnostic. 4568.78 angstrom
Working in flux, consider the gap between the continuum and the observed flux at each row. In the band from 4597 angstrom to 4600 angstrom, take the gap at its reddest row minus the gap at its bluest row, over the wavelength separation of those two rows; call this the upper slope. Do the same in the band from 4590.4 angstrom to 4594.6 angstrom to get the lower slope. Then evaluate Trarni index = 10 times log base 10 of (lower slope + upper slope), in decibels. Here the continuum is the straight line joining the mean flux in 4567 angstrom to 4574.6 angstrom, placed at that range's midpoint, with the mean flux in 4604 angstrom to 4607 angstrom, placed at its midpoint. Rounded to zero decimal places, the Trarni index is -11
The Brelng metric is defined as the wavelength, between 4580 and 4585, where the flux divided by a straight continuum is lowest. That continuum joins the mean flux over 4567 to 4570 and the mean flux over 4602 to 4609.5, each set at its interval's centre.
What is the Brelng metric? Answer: 4582.47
